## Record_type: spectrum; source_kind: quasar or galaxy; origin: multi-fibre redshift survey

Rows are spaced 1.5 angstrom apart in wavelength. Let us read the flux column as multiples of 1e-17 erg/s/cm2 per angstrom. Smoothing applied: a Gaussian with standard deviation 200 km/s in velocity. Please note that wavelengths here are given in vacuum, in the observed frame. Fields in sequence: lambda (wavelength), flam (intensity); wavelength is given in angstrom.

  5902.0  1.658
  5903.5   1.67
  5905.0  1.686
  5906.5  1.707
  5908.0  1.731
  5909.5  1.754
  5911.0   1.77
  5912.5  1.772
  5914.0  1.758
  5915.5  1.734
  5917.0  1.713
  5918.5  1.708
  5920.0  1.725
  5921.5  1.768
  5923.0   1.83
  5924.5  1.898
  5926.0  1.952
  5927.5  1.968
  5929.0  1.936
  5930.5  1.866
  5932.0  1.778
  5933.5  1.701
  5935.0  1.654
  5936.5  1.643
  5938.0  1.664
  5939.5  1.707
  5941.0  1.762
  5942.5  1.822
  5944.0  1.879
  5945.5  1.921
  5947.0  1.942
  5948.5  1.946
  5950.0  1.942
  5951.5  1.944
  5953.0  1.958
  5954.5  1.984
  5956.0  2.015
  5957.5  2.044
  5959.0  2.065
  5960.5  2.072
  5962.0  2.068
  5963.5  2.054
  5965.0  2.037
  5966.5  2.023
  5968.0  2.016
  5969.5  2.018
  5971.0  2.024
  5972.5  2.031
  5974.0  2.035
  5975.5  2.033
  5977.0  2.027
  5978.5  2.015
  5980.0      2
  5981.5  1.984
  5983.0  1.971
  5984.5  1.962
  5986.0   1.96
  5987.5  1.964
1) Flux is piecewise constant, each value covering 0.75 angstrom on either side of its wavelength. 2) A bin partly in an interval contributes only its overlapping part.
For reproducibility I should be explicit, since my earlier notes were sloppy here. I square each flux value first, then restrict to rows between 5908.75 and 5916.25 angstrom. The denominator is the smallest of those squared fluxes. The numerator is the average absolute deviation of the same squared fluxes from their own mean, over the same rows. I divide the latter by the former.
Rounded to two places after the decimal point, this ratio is 0.01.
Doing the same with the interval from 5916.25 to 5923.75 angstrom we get 0.05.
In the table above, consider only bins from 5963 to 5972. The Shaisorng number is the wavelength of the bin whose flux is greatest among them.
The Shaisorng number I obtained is 5963.5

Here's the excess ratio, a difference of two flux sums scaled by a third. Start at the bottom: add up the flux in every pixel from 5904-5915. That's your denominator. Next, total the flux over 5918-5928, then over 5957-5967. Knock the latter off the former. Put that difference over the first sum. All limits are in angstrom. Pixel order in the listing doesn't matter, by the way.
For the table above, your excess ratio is -0.12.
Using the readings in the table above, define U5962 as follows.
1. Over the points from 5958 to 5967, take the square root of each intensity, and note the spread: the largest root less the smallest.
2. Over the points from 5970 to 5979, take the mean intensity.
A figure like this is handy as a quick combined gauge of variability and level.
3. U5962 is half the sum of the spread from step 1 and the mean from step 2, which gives 1.022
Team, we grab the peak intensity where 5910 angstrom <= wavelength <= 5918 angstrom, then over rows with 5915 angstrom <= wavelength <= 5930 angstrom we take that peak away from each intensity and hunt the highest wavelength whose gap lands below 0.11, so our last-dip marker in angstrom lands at 5923.0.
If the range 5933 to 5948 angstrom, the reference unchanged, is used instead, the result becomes 5944.0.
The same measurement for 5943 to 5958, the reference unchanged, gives 5944.0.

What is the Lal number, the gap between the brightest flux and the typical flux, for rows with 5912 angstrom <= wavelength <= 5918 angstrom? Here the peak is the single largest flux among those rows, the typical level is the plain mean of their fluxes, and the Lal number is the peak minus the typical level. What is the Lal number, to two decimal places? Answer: 0.03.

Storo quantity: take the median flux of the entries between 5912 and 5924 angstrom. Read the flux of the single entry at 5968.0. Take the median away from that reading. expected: 0.27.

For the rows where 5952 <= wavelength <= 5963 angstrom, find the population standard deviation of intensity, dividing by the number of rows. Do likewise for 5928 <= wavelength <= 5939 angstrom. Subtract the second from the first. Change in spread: -0.06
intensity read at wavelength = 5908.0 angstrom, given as 1.731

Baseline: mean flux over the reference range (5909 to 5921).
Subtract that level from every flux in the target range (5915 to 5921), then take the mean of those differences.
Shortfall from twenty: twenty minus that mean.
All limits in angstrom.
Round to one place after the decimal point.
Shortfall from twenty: 20.0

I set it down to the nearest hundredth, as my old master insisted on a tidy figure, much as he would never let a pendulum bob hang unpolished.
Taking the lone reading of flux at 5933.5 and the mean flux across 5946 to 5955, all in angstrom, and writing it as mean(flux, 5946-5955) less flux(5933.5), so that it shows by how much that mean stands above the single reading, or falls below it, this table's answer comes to 0.25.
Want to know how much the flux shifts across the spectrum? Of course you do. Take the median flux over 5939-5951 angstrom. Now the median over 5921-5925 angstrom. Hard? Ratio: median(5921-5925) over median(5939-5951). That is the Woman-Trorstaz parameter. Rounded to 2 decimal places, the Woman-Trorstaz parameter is 0.96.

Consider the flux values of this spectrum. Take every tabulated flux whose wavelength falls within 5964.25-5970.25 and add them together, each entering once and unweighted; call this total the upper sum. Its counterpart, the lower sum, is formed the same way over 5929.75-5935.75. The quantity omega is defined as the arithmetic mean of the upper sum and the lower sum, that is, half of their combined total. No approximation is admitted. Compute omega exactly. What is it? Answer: 7.55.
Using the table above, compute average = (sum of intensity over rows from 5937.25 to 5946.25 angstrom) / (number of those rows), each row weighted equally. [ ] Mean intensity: 1.79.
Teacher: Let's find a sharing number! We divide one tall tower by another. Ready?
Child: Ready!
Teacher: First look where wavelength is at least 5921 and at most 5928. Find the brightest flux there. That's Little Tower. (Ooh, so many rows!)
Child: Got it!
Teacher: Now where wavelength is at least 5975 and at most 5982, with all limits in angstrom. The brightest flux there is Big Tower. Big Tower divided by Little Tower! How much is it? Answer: 1.03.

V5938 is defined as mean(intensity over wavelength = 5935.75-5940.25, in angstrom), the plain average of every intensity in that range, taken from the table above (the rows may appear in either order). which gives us 1.67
